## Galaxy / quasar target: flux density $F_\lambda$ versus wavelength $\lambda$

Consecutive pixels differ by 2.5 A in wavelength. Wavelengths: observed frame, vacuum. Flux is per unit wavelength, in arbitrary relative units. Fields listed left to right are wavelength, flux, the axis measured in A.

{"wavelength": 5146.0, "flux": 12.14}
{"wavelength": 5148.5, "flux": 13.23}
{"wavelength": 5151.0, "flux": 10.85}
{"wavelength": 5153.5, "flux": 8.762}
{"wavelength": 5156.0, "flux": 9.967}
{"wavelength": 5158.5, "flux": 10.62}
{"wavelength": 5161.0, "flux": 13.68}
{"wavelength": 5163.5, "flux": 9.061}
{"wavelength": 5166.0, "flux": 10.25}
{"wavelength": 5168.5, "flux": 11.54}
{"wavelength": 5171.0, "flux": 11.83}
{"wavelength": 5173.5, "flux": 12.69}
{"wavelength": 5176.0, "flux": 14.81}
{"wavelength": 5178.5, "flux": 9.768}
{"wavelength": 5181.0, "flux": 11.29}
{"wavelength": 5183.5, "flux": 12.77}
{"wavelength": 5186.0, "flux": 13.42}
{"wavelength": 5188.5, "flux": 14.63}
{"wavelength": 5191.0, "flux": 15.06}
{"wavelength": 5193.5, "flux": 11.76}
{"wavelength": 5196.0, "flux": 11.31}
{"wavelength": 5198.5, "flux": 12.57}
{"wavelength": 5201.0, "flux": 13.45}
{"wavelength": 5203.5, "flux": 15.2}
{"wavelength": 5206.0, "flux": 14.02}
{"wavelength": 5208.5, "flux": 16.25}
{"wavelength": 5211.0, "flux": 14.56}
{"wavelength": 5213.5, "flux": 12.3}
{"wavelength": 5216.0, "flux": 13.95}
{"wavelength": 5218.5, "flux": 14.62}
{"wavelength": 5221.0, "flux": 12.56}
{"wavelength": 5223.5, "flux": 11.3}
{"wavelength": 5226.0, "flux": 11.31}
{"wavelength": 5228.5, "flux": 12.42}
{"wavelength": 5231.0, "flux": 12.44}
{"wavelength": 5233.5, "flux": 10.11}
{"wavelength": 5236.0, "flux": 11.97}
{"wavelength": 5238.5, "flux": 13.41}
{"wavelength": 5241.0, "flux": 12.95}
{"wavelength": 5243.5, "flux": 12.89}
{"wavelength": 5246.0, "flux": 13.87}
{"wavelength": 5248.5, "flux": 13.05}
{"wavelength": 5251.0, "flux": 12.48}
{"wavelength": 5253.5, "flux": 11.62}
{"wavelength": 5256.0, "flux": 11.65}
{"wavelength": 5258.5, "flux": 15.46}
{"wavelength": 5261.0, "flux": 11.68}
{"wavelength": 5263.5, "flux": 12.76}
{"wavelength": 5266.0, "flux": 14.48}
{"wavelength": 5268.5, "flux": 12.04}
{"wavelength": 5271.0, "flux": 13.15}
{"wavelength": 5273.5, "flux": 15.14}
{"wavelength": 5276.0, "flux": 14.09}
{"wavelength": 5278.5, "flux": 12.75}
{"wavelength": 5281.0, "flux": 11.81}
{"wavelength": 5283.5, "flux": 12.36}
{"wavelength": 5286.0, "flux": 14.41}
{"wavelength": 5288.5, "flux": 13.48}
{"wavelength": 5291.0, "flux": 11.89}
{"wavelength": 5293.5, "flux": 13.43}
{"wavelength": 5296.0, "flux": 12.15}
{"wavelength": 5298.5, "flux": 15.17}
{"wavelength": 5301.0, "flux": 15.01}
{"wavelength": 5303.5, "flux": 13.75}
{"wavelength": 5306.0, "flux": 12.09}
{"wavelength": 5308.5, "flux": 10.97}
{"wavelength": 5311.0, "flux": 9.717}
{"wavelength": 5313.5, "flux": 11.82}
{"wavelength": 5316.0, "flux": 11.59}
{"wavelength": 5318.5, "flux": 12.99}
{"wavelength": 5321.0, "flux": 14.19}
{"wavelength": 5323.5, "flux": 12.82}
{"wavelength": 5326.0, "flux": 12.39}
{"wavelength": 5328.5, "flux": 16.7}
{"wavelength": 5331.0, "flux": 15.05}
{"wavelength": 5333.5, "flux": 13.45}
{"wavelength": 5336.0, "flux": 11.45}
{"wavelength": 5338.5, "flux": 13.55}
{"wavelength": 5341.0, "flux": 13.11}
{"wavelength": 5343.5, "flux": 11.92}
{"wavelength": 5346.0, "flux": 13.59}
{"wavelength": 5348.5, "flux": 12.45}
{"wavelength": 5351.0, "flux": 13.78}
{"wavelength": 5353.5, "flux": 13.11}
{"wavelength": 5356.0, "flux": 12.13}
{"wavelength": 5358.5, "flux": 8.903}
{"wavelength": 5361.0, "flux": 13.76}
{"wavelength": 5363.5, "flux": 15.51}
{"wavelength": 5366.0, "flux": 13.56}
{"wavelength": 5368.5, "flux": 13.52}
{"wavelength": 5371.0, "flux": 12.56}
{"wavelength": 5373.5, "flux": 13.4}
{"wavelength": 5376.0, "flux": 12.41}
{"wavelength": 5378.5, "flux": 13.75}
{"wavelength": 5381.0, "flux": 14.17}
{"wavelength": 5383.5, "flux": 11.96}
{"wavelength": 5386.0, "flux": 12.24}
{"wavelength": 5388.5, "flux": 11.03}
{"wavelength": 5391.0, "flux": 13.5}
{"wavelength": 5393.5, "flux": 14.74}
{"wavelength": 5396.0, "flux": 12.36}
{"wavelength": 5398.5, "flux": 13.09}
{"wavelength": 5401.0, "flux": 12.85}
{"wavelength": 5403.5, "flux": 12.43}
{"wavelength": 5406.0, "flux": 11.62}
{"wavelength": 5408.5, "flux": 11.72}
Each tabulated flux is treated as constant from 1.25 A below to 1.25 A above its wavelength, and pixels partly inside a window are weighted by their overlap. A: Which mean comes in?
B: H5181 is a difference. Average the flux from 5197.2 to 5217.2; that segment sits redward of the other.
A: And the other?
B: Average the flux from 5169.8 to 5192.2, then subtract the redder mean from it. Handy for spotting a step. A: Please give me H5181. -1.1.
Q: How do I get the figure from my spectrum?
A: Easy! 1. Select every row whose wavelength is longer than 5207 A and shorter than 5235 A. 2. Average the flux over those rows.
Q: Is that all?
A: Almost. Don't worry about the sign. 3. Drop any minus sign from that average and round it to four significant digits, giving 12.89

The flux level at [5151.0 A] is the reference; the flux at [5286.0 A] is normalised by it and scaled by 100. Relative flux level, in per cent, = 133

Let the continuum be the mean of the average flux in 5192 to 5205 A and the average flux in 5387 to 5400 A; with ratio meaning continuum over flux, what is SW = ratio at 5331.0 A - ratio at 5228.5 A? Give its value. -0.18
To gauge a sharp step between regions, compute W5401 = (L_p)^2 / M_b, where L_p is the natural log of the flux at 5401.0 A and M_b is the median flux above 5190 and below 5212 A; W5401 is 0.465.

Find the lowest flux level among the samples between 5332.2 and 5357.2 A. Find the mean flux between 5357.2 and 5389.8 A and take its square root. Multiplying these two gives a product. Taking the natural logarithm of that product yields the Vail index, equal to 3.71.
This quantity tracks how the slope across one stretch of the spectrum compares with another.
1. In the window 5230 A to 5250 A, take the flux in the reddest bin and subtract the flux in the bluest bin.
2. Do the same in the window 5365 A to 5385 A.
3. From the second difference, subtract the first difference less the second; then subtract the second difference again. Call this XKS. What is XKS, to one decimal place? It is -2.2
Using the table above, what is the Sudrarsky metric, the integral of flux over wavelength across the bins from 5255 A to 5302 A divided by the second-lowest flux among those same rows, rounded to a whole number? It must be 54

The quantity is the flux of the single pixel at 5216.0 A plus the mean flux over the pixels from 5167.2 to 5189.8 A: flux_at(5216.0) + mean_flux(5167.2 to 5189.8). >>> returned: 26.5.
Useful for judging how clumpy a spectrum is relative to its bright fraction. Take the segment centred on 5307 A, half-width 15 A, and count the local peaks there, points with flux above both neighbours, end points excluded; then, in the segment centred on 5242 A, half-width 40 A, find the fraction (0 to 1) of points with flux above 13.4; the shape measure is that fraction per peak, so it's 0.19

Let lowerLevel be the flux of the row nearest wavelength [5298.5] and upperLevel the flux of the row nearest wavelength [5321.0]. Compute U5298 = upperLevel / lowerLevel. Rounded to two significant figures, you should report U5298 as 0.94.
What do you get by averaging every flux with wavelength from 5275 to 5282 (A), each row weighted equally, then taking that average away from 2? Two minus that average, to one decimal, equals -10.9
